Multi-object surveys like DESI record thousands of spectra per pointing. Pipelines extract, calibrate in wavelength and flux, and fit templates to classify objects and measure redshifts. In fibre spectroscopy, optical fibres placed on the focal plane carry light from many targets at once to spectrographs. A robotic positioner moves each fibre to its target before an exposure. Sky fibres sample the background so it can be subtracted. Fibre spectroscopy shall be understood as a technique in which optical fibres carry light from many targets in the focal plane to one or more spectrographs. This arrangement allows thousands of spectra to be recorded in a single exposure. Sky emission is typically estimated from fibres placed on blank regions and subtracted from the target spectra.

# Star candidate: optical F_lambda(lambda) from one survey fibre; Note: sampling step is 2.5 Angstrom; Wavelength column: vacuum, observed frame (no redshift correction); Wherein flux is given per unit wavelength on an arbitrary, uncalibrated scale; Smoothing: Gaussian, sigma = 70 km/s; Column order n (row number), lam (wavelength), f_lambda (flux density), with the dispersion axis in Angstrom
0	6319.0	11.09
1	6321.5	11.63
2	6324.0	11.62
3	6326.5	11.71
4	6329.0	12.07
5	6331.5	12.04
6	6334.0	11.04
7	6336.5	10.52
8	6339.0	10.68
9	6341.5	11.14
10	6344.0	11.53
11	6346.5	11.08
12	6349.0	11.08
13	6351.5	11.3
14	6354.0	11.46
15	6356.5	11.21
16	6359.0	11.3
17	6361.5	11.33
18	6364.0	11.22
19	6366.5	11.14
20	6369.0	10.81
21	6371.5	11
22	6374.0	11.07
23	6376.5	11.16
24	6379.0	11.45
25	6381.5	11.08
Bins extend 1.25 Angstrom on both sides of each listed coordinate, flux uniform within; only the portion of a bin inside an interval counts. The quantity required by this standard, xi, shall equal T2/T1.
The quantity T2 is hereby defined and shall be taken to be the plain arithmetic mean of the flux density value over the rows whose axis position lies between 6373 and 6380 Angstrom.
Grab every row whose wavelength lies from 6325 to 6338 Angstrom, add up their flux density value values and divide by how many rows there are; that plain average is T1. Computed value 0.98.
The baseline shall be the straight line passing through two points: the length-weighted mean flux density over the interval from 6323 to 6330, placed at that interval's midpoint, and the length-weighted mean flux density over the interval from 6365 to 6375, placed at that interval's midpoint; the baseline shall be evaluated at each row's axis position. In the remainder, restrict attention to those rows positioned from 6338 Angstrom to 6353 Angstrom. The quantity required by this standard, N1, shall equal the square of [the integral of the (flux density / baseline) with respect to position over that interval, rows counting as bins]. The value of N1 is 213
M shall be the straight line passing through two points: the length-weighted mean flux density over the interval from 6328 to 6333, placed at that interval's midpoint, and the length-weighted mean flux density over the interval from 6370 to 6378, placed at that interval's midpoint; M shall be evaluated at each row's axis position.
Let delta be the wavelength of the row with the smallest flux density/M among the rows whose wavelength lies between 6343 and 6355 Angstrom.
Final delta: 6346.5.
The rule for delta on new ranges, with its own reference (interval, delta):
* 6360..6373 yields 6369.0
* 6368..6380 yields 6369.0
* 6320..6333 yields 6321.5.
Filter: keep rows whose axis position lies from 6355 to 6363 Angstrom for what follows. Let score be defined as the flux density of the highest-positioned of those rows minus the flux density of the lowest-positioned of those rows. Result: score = 0.1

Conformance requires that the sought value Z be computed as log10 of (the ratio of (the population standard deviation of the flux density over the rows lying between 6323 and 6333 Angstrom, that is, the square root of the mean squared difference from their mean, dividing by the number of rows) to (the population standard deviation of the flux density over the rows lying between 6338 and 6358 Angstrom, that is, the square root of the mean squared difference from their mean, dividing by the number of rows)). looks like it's -0.1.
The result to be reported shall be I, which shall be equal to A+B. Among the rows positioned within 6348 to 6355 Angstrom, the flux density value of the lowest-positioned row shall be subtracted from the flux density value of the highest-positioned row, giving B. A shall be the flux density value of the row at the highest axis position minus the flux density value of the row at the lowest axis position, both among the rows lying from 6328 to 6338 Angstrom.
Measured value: -1.2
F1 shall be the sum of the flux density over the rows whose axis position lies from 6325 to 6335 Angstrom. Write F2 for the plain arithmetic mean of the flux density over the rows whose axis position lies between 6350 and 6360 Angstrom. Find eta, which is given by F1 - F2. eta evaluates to 35.5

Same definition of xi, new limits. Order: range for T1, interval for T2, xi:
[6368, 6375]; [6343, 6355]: 1.03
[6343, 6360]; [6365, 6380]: 0.98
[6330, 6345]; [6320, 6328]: 1.04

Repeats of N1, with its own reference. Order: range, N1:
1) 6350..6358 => 64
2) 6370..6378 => 66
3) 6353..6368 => 228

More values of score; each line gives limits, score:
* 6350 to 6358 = -0.1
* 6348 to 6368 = 0.1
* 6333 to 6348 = 0.0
